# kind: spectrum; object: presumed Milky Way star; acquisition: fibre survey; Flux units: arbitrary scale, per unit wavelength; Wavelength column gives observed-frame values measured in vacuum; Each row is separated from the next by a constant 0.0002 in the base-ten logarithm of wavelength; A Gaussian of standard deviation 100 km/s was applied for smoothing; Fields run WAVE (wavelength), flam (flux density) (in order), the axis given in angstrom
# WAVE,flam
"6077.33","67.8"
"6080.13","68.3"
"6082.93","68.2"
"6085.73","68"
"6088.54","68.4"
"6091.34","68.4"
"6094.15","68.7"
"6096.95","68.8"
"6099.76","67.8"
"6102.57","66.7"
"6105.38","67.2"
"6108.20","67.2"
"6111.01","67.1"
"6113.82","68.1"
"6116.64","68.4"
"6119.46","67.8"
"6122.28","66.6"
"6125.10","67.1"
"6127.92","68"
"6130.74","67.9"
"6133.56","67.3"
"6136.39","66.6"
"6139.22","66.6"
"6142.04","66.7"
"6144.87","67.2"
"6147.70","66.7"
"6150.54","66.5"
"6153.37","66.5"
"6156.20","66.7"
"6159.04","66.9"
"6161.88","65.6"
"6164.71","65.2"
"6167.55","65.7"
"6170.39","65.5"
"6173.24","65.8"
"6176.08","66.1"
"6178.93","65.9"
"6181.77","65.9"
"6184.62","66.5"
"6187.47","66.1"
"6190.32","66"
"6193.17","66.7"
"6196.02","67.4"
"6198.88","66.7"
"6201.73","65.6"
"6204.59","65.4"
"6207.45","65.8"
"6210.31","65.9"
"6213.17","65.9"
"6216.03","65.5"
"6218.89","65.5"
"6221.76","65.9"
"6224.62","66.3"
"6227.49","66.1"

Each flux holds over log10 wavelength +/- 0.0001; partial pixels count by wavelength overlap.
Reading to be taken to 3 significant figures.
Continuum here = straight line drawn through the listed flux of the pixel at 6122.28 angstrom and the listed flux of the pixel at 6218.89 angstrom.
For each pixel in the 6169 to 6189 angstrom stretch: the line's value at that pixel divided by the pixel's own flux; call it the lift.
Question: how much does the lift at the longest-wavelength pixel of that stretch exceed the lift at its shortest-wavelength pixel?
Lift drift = -0.0121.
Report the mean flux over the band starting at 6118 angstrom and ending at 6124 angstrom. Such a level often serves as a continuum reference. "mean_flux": 67.2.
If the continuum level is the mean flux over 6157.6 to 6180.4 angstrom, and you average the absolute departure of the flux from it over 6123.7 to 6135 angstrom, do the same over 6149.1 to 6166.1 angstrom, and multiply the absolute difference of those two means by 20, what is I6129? 21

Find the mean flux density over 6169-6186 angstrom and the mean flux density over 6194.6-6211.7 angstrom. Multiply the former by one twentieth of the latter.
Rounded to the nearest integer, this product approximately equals 218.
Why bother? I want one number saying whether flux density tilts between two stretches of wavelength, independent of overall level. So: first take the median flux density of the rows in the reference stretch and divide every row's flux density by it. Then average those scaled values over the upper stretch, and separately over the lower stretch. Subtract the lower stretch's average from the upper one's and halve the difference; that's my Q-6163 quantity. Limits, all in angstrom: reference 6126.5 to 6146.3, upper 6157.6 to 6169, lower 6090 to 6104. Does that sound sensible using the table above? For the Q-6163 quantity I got -0.017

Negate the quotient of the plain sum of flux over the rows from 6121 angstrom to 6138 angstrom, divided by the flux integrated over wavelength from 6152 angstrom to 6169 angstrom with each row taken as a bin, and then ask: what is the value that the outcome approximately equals -0.359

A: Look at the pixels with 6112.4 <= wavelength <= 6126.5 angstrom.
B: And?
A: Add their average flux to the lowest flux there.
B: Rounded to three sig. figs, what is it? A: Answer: 134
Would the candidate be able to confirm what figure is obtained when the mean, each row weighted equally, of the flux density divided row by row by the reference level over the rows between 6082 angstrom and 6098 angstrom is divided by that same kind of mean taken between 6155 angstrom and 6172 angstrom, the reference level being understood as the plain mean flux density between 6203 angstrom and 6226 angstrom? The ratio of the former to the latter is 1.04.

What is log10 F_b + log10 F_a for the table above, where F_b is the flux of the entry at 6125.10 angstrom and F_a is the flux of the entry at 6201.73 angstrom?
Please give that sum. 3.64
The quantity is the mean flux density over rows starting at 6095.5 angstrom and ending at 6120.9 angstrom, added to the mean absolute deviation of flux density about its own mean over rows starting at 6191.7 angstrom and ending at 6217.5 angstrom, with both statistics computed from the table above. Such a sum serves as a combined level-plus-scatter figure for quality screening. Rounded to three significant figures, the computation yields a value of 68.2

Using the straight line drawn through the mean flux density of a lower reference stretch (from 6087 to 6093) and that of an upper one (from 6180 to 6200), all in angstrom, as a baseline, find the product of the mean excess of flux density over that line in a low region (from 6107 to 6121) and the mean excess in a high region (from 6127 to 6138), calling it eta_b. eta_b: 0.0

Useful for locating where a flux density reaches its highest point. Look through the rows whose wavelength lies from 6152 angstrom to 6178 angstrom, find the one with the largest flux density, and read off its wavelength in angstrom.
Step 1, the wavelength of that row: 6159.04 angstrom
